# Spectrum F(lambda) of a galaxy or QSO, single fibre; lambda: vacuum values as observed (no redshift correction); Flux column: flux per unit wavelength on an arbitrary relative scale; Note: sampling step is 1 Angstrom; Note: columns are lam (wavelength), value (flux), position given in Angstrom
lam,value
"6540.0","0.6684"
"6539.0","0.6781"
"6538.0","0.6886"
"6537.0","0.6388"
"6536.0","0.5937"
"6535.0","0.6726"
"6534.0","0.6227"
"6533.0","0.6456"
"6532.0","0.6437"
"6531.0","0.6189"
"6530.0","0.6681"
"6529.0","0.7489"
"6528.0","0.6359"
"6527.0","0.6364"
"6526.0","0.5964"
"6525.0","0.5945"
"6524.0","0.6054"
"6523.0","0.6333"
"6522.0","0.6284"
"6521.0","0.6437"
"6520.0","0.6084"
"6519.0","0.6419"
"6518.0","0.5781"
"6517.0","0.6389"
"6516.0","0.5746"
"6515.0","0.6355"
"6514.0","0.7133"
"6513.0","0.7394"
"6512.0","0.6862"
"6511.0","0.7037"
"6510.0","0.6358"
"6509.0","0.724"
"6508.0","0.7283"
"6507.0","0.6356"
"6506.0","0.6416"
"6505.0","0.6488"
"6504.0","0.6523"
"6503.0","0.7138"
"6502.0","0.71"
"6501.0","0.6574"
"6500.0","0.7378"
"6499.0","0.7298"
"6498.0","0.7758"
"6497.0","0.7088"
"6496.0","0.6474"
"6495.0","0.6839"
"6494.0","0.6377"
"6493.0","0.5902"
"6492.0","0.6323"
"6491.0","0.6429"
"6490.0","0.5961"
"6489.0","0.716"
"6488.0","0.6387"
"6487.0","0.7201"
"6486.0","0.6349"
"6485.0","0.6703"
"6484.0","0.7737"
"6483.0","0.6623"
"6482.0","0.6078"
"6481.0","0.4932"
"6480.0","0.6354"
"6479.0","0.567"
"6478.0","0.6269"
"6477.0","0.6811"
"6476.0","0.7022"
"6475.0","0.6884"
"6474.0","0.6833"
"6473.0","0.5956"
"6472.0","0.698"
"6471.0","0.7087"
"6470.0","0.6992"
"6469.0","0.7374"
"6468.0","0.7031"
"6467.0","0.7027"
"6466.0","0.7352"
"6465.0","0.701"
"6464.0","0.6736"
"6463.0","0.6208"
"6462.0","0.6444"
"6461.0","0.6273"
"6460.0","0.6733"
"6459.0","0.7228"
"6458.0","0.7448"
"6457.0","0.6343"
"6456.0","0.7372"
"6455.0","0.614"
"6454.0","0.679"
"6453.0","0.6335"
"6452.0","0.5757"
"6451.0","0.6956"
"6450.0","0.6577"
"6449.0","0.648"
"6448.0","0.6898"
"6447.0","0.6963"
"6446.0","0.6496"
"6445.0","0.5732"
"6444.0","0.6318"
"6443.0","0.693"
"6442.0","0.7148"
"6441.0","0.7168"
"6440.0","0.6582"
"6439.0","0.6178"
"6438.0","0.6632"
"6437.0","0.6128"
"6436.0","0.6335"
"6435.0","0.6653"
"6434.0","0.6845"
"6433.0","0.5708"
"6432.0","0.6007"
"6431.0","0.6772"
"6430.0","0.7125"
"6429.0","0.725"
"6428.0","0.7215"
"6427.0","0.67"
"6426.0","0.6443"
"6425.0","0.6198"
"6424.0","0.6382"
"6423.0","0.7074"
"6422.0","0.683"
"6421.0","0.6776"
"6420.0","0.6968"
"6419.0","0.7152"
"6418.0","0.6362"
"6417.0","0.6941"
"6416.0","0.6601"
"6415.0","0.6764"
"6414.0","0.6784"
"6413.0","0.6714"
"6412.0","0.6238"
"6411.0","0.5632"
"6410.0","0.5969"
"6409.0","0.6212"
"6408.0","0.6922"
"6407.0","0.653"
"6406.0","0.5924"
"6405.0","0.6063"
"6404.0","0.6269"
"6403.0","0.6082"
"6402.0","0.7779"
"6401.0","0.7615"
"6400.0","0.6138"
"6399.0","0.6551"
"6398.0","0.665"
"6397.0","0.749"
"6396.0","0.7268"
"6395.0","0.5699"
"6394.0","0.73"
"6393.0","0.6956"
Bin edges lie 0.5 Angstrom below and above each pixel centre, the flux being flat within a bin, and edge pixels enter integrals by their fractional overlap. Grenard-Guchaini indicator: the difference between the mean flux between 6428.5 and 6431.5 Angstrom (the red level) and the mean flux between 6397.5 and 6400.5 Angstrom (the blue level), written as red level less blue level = 0.060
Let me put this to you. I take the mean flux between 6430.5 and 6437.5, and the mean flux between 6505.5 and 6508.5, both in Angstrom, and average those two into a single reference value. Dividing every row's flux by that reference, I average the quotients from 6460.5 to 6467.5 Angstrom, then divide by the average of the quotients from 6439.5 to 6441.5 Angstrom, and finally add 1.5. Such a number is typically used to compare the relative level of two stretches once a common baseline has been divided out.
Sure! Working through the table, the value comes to 2.48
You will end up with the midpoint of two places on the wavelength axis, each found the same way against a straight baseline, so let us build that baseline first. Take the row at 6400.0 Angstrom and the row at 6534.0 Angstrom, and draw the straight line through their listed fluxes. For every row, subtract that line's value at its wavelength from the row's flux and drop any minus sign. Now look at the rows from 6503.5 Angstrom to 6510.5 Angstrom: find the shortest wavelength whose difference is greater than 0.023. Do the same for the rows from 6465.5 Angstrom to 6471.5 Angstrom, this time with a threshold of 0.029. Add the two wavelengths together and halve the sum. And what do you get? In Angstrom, 6485.0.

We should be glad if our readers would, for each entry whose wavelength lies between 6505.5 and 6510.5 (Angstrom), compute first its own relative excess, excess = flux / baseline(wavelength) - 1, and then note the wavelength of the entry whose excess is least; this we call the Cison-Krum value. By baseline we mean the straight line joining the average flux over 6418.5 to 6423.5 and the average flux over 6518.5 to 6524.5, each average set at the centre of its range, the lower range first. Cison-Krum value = 6507.0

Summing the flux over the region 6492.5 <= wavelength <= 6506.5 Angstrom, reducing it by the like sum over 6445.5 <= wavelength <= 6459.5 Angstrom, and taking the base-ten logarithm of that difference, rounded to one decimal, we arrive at -0.8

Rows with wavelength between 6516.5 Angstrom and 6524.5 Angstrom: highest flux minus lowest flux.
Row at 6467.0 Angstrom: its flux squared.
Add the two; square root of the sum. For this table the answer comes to 0.75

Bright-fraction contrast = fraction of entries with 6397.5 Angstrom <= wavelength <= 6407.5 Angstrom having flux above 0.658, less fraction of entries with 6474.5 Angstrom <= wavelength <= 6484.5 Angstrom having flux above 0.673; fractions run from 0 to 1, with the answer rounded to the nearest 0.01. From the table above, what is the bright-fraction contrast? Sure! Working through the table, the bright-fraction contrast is -0.10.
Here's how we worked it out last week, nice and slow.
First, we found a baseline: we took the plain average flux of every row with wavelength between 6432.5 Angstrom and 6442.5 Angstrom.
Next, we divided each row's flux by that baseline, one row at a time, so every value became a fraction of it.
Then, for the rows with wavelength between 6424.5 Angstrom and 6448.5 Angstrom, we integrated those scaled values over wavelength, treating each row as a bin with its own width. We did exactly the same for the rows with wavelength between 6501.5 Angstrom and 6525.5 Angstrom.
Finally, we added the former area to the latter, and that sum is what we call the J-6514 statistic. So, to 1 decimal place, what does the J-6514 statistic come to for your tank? 48.3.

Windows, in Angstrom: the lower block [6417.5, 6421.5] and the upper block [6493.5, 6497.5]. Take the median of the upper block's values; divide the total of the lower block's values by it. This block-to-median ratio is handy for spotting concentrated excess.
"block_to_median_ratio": 4.09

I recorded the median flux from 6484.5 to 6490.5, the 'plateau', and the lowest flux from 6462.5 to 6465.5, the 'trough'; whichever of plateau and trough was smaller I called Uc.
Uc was 0.62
